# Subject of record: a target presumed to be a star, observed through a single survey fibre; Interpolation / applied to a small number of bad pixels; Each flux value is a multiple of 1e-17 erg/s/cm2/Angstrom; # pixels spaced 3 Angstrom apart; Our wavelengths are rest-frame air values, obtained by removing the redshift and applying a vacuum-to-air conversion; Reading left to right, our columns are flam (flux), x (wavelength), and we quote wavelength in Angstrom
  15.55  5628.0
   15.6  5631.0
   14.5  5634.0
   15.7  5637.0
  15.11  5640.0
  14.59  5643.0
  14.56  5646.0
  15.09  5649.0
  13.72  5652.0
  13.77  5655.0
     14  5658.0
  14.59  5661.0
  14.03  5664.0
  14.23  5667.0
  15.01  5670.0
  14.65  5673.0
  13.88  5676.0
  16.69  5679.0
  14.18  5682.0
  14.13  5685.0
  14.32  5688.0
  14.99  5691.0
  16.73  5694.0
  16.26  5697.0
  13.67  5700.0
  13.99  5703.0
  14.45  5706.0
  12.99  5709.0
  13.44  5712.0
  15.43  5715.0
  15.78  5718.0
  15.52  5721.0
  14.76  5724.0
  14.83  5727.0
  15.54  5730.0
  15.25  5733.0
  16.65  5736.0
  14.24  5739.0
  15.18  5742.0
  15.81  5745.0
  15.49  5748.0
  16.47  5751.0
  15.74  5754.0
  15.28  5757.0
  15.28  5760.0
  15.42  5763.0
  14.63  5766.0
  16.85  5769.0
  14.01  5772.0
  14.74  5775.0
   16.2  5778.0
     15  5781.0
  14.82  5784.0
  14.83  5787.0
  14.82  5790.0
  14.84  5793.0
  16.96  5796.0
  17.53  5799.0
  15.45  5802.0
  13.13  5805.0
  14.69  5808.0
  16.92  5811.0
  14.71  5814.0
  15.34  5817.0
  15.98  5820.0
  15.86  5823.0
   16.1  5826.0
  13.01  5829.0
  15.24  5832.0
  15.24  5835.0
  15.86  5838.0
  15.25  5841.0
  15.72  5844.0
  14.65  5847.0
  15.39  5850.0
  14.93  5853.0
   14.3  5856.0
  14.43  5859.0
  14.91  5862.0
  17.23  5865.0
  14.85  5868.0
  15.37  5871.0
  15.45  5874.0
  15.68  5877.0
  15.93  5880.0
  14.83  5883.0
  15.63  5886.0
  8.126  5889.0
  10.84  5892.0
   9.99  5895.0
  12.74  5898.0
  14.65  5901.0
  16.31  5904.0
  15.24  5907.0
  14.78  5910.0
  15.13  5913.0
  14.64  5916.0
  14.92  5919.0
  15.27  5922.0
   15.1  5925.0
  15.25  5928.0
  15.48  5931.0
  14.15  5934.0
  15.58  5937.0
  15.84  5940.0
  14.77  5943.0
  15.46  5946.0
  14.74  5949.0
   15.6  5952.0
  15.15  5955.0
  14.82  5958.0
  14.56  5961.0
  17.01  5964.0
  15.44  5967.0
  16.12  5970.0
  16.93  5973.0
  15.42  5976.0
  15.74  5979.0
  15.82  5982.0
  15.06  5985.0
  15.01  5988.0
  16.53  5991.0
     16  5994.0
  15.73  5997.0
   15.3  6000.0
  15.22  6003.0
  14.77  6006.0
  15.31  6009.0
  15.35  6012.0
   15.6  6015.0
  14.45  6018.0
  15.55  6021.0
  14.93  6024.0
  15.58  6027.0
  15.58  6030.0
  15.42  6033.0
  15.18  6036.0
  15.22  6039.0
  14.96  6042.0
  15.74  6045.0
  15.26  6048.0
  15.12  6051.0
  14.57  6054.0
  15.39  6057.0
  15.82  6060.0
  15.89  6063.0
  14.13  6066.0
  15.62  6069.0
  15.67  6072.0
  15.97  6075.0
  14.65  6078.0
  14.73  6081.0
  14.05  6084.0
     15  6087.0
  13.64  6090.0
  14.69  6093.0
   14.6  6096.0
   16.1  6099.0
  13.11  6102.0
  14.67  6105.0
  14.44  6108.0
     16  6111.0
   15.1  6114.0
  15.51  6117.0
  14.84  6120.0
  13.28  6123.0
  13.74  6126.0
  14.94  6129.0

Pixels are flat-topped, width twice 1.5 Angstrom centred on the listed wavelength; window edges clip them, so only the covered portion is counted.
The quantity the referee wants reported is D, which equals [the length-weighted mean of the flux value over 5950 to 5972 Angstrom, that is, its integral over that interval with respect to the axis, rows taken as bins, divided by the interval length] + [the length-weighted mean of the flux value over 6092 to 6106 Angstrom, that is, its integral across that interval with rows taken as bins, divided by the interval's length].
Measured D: 30.2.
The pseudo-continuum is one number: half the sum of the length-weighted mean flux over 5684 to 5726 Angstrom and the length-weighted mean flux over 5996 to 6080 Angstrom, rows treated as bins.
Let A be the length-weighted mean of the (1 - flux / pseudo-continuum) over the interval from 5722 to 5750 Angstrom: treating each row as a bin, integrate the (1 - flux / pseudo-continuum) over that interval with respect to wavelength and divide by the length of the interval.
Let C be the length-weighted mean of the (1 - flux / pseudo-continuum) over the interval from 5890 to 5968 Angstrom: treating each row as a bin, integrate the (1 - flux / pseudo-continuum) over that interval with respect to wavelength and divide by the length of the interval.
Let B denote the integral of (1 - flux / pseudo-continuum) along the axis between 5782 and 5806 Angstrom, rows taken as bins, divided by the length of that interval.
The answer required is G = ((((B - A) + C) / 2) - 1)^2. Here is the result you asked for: 0.98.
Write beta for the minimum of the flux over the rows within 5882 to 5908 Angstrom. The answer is 8.126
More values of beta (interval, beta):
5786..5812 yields 13.13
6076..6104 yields 13.11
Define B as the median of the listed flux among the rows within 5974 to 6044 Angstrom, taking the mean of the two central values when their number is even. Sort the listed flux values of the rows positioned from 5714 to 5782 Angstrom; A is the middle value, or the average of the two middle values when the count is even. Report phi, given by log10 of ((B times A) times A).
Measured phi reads 3.56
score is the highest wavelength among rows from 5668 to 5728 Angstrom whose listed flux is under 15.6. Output 5727.0 Angstrom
